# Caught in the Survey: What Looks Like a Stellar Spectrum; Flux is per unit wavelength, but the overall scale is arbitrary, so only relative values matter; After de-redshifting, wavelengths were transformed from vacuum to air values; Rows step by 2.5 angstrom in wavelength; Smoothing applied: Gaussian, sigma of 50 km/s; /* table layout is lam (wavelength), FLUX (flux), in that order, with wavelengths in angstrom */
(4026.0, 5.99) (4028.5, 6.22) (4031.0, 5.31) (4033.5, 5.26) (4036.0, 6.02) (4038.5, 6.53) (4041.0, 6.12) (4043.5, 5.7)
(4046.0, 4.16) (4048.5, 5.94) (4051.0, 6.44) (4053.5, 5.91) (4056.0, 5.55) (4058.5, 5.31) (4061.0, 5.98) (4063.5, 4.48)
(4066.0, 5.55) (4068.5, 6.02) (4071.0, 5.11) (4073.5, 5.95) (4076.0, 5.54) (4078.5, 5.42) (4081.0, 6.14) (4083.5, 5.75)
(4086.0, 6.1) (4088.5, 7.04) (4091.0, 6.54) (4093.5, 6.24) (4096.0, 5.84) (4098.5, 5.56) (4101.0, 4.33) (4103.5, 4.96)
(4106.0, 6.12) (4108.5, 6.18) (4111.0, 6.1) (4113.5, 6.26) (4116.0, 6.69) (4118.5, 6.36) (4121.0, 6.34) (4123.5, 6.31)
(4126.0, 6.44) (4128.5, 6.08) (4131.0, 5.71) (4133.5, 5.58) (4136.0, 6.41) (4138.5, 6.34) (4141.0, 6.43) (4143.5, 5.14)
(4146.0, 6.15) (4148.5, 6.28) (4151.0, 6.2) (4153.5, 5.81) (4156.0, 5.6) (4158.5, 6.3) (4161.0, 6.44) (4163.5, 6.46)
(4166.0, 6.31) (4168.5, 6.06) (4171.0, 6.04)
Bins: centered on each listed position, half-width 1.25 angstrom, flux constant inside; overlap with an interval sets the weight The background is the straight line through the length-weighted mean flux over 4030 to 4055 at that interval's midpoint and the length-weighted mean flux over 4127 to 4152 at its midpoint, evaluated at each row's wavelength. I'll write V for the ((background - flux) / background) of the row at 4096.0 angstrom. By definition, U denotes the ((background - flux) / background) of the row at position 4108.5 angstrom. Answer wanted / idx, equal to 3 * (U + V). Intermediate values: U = -0.04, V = 0.011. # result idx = -0.1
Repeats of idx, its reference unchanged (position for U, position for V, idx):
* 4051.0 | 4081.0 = -0.5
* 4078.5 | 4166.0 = 0.1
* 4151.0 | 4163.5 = -0.2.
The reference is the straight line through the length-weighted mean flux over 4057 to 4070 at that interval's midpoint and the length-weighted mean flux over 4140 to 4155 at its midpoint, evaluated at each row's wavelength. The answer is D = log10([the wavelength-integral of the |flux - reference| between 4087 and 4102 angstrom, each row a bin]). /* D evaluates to 1.05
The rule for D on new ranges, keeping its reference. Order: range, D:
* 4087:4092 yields 0.76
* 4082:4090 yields 0.75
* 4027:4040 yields 0.90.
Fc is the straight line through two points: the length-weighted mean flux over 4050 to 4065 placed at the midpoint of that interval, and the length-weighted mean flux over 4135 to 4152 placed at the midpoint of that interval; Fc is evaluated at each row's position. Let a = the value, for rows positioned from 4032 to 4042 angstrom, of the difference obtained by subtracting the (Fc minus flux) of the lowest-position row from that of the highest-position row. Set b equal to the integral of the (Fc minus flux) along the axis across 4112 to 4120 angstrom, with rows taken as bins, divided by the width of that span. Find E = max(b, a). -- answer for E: -0.5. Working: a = -0.81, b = -0.5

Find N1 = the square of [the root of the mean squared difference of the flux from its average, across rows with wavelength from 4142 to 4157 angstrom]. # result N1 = 0.16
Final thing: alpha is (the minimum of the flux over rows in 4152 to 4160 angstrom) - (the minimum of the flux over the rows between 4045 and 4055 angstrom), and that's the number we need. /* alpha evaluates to 1.4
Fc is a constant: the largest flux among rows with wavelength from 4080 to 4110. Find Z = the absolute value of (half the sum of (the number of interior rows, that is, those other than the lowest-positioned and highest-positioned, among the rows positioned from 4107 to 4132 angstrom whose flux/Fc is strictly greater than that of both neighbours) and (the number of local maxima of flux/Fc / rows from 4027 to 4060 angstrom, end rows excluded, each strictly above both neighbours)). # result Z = 2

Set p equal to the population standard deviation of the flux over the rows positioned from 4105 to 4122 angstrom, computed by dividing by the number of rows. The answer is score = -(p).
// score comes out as -0.2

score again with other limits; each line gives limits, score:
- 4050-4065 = -0.6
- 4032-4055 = -0.7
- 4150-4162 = -0.3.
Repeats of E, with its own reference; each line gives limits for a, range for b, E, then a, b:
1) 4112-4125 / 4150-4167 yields 0.1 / 0.01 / 0.1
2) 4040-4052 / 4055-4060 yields 0.1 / -0.26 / 0.1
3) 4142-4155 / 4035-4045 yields -0.6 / -0.61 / -0.6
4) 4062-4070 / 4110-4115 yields -0.3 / -1.51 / -0.3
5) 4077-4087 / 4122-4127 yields -0.4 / -0.63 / -0.4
